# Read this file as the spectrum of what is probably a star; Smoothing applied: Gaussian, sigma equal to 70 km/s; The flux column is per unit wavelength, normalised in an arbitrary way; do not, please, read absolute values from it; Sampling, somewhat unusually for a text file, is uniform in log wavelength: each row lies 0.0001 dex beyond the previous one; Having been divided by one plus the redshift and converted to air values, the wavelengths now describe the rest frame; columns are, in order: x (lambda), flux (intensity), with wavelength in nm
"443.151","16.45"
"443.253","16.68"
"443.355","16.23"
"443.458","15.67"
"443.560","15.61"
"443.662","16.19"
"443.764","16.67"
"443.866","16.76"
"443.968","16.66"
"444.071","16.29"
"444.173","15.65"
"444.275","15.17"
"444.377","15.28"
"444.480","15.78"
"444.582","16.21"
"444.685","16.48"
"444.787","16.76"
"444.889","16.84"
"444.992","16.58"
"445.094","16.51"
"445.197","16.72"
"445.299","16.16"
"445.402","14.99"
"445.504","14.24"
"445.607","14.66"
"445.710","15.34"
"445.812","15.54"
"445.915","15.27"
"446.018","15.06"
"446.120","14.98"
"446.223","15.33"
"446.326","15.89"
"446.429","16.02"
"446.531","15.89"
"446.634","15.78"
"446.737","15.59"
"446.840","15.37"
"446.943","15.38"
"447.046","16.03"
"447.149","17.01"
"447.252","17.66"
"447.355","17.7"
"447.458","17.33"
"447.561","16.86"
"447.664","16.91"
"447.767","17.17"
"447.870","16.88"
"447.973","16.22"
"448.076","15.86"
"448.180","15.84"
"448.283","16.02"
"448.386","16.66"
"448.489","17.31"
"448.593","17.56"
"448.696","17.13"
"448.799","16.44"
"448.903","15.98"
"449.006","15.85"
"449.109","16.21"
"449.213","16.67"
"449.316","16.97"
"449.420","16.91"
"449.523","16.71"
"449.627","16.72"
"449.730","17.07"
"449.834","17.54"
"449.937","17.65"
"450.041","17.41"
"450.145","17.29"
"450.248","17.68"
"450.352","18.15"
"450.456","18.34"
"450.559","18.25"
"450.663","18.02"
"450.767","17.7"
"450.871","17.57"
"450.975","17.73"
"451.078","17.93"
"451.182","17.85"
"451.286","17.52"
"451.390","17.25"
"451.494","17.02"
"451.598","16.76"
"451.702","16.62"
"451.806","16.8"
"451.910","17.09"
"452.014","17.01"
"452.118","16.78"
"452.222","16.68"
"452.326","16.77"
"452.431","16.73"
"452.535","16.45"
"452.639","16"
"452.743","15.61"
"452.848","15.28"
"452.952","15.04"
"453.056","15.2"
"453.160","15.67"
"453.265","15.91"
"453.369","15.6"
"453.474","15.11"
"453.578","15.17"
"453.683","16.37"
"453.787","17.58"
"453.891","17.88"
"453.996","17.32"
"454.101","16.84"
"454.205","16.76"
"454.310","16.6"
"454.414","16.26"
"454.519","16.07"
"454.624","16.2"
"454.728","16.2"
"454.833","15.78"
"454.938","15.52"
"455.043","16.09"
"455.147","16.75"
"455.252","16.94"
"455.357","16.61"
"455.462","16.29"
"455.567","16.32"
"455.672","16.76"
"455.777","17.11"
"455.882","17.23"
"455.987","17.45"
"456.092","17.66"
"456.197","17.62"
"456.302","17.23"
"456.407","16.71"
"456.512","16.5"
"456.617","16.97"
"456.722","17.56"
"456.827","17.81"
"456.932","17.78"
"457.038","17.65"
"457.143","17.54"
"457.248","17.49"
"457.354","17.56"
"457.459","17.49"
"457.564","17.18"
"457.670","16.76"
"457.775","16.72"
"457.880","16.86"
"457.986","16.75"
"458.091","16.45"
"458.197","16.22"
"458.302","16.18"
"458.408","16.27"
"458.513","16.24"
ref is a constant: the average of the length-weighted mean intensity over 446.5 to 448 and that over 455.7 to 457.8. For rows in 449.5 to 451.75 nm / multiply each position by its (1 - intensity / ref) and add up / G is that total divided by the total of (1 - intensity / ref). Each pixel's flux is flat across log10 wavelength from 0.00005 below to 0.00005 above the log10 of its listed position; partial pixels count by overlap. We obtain 450.60 nm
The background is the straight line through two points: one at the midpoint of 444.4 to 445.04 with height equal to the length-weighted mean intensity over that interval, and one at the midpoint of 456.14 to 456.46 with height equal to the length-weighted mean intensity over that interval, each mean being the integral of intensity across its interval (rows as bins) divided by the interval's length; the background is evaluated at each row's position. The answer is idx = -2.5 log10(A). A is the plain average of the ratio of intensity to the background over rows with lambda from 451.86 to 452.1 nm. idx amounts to -0.01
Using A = 1.01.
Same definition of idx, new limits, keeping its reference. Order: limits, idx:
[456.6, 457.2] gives -0.02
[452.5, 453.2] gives 0.09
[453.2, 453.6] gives 0.10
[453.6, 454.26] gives -0.01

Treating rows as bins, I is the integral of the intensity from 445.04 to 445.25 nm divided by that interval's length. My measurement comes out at 16.6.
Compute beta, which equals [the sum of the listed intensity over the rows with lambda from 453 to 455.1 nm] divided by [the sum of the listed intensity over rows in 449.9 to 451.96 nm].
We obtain 0.92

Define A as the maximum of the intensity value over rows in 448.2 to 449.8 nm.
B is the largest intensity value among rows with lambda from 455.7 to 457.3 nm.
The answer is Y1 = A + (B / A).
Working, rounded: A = 17.56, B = 17.81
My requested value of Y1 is 18.6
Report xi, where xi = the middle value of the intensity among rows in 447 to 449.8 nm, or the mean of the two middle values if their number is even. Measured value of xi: 16.9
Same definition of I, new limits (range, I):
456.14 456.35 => 17.4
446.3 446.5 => 16.0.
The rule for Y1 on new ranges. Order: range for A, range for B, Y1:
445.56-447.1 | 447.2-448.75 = 17.1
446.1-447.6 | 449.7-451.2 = 18.7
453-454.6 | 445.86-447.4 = 18.9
